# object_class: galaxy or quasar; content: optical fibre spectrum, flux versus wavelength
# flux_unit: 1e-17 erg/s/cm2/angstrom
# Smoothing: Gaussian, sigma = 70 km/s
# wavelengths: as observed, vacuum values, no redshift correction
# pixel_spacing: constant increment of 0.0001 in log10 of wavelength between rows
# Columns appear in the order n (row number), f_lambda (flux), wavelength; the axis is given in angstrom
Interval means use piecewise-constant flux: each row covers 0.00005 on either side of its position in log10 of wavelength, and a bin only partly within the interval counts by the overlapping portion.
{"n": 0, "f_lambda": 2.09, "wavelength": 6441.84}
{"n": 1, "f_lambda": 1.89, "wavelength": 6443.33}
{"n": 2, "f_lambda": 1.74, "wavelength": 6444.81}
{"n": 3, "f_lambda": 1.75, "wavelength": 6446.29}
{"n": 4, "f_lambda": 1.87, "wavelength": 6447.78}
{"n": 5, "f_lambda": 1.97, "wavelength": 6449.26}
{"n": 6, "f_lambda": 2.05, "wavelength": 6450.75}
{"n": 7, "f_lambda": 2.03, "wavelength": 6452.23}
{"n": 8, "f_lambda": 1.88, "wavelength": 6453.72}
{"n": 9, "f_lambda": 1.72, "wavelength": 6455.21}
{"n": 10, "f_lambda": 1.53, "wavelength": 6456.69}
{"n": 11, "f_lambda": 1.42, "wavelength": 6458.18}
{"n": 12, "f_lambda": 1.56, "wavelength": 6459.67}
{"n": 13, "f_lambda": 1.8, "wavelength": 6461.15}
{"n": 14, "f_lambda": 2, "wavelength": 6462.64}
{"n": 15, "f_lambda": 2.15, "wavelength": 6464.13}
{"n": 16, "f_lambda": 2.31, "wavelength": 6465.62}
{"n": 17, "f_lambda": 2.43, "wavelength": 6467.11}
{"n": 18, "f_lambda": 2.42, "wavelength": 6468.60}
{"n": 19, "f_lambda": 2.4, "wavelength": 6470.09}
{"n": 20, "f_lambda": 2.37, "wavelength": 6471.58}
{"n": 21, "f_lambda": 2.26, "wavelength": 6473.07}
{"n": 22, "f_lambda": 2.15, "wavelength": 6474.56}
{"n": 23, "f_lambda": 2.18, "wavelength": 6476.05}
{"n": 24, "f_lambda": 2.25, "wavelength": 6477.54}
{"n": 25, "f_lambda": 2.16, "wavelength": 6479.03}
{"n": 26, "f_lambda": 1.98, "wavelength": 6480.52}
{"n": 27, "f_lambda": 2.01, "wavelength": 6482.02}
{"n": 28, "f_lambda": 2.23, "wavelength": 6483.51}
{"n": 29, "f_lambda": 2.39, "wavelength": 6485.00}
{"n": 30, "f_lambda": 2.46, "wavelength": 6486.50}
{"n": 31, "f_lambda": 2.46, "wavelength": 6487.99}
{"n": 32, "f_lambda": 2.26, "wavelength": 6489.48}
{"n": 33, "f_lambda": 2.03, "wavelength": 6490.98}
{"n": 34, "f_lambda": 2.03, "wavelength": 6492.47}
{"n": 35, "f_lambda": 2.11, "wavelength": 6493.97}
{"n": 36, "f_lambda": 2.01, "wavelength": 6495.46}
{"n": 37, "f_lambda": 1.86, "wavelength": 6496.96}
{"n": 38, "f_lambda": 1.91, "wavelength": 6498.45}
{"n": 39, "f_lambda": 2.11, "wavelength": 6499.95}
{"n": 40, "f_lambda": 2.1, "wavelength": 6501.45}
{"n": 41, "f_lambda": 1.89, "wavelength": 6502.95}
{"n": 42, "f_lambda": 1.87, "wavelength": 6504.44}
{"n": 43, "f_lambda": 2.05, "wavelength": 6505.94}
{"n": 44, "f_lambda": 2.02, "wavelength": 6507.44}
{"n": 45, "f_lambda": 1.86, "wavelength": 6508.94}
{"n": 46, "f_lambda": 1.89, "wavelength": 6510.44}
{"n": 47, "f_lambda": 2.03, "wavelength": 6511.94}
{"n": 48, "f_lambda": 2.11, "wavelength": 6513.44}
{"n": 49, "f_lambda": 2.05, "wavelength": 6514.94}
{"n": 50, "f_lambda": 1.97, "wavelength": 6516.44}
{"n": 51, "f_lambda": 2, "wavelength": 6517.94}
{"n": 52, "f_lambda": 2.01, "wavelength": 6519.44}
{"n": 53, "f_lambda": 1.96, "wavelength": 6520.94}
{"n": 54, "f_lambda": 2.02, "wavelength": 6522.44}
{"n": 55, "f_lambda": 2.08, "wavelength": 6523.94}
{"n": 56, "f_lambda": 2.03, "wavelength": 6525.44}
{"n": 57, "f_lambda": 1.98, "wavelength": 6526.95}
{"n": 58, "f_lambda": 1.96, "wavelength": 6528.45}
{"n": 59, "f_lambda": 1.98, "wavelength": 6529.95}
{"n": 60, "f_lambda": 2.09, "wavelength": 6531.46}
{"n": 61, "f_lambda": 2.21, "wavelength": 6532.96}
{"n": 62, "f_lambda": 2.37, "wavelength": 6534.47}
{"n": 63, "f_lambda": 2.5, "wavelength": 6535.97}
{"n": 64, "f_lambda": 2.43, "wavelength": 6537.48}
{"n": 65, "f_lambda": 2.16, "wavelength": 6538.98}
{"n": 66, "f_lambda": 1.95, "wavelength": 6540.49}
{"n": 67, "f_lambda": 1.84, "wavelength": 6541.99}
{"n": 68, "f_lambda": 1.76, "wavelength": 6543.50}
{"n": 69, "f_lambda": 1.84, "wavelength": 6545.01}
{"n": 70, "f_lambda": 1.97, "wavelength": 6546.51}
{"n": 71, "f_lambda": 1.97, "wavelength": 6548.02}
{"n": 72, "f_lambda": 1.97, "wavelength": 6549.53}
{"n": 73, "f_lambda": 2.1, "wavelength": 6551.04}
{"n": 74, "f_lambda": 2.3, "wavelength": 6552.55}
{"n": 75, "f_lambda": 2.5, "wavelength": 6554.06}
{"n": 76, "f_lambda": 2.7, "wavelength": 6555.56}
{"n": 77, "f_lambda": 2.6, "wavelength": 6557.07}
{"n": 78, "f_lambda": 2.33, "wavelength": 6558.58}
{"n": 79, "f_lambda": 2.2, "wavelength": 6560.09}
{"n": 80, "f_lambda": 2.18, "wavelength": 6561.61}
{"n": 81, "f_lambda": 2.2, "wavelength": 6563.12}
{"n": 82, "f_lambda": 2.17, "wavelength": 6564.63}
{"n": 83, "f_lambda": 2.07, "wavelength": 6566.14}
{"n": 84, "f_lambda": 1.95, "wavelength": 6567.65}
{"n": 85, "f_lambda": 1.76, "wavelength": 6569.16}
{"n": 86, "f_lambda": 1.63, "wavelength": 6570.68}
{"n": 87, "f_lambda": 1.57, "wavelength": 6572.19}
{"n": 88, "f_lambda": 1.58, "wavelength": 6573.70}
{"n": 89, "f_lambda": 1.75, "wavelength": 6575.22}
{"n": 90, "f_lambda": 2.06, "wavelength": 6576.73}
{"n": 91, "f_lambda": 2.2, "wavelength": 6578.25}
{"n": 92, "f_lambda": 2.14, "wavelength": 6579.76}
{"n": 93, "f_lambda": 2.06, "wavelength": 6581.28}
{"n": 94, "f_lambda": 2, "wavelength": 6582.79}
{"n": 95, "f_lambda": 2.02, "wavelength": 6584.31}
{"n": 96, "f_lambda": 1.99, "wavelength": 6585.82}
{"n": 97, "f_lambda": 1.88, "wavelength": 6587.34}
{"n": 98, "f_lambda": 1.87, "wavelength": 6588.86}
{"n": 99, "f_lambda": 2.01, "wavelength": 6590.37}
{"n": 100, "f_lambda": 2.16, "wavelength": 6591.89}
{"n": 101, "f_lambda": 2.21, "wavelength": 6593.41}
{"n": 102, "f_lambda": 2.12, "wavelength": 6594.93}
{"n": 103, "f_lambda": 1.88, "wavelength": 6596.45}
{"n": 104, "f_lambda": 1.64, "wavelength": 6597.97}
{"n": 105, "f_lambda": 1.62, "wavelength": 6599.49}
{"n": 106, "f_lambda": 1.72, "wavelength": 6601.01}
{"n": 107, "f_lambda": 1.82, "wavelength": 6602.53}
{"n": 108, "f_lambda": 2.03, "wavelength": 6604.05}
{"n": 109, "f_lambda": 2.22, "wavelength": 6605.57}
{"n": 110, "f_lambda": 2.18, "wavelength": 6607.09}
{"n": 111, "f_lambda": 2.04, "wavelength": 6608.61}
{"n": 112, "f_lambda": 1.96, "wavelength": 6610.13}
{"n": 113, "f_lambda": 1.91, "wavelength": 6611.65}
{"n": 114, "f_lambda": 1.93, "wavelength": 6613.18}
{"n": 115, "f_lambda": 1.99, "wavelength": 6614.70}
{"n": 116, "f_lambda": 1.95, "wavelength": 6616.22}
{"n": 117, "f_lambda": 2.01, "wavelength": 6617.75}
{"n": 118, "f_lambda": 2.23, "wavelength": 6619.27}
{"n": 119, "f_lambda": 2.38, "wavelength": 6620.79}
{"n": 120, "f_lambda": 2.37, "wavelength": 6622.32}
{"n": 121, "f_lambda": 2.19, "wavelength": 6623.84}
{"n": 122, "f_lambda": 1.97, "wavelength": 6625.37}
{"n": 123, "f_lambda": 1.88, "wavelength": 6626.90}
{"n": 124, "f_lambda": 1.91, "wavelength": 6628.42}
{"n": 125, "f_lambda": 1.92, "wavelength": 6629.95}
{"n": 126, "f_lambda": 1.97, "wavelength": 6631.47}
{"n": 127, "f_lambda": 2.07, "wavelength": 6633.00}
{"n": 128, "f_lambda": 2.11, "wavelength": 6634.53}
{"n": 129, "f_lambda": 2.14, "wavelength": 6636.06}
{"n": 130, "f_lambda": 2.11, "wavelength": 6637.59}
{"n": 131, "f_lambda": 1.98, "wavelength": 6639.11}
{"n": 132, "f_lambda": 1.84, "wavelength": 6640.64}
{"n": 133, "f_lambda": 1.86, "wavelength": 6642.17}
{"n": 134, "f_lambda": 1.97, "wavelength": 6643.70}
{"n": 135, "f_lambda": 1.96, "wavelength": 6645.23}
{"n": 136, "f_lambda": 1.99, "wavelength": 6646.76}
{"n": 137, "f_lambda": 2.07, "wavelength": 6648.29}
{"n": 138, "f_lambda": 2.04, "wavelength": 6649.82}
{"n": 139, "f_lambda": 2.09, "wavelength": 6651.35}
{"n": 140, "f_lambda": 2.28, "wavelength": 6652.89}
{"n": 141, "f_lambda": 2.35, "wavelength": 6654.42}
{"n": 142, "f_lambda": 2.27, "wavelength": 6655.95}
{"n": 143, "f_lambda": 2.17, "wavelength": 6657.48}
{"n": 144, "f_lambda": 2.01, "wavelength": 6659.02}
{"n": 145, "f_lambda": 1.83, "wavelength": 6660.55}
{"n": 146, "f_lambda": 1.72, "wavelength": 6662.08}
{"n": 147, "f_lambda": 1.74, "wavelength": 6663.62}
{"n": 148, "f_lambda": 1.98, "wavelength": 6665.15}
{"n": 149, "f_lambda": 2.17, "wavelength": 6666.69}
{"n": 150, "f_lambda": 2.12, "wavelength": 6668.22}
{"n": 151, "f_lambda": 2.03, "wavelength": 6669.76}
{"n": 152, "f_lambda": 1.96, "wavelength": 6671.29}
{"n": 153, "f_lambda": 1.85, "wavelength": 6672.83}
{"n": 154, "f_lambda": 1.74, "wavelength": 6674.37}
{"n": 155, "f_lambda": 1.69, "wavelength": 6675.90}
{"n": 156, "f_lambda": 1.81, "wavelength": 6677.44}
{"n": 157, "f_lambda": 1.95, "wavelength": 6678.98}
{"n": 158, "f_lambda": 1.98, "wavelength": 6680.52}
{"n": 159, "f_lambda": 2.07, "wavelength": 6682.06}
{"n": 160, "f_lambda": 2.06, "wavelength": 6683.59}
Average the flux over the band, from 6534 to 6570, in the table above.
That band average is 2.16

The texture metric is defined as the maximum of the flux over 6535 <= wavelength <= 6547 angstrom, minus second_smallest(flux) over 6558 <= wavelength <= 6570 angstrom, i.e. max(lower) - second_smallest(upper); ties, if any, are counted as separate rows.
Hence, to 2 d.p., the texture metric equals 0.55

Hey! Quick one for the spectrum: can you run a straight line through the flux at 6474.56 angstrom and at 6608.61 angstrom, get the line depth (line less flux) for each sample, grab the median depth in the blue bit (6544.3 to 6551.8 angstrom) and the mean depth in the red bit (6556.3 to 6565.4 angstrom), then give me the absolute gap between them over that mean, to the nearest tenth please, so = -1.6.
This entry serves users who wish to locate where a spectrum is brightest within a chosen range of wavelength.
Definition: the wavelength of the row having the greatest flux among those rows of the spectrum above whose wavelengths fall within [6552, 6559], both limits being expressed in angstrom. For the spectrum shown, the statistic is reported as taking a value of 6555.56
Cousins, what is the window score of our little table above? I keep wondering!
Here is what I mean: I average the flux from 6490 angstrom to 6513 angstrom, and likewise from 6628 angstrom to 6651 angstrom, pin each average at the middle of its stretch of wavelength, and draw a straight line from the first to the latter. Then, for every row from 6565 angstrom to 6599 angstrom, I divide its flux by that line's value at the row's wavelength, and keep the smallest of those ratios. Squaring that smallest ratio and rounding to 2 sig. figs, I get 0.62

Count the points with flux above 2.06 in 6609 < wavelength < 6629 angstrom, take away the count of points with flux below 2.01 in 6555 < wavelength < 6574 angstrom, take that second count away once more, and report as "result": -6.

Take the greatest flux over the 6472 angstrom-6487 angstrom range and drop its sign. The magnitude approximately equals 2.46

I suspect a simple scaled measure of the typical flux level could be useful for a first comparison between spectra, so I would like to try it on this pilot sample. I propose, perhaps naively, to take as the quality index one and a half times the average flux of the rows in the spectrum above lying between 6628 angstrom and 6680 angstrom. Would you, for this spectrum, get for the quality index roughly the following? 2.99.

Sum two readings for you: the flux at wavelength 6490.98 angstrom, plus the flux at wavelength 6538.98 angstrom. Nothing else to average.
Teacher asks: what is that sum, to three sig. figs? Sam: 4.19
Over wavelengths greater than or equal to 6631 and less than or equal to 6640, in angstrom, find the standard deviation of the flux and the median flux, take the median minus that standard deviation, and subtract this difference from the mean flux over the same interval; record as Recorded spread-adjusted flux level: 0.04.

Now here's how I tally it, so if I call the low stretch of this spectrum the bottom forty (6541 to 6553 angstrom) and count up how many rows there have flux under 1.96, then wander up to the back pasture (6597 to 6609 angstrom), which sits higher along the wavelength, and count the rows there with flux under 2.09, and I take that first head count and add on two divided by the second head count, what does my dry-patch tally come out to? 3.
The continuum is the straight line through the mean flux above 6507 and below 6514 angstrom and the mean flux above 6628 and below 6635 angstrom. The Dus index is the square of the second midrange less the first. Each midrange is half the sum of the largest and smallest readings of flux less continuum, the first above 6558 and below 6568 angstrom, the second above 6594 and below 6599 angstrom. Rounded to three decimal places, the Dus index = 0.070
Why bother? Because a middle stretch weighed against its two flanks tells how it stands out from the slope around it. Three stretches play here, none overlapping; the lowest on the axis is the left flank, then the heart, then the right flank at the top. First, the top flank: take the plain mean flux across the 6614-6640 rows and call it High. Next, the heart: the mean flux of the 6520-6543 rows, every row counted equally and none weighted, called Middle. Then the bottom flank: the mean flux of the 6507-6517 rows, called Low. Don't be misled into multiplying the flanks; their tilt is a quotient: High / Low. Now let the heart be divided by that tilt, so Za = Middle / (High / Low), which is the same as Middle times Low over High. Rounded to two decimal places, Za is 2.02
